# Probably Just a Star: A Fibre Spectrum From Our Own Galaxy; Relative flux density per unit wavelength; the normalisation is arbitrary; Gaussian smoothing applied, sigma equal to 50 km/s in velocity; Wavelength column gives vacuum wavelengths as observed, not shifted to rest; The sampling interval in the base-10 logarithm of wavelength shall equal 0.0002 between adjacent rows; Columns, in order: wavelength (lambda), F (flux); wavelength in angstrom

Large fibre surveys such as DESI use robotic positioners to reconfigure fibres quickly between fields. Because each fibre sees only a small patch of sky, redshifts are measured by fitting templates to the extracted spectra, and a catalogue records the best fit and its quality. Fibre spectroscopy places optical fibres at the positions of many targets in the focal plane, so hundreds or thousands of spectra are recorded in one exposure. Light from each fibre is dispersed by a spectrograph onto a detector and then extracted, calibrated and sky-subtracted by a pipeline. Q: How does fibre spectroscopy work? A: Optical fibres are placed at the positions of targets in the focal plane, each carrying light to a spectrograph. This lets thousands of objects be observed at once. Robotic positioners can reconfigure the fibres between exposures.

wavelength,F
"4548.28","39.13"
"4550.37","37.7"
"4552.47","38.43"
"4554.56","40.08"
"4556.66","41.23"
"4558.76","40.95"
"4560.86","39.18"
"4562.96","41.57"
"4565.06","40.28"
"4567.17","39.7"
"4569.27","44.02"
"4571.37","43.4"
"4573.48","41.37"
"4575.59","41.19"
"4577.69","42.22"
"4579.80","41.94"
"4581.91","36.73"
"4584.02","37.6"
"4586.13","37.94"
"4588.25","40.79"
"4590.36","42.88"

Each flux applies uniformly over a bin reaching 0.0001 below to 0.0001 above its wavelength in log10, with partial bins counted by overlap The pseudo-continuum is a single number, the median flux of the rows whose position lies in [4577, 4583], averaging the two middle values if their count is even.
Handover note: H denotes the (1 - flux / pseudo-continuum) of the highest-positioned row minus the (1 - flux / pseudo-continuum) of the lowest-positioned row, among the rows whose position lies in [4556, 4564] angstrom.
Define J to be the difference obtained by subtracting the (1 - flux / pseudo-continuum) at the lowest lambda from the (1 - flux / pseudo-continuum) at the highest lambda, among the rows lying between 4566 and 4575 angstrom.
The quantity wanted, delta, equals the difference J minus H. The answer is -0.03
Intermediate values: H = -0.01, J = -0.040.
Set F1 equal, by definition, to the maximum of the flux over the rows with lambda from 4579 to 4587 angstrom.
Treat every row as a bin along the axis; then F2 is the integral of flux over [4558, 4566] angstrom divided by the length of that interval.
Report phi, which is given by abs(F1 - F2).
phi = 1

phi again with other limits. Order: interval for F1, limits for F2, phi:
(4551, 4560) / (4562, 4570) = 0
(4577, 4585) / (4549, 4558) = 3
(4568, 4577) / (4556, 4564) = 3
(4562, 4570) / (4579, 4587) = 6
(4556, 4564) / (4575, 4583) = 1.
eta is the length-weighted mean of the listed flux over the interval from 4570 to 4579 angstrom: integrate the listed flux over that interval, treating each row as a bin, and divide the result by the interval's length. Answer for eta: 42.1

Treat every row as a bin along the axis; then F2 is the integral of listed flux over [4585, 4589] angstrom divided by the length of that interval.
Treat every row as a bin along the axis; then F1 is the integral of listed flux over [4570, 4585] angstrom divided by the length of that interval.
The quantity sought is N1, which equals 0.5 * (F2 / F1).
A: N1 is 0.481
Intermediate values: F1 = 40.7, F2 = 39.2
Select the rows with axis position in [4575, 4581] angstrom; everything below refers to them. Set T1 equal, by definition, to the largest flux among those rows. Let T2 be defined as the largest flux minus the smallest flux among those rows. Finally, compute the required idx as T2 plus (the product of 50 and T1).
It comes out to 2112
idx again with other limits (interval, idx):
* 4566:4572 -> 2205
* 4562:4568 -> 2080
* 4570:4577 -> 2172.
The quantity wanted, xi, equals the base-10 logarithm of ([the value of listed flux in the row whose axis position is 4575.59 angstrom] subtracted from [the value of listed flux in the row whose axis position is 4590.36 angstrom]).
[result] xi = 0.23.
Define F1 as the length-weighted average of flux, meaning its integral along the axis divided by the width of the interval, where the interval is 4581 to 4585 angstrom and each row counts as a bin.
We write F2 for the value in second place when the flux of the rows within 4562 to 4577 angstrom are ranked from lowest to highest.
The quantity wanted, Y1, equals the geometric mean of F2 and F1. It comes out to 38.7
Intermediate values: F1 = 37.2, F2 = 40.28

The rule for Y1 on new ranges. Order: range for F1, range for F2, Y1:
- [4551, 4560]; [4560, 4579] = 39.9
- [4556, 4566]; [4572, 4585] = 39.1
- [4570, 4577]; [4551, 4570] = 40.6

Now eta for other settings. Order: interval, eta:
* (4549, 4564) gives 39.9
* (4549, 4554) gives 38.4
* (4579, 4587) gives 38.5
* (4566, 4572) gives 42.3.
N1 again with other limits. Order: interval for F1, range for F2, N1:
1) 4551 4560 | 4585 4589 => 0.489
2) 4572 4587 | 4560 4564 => 0.506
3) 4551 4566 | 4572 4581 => 0.519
